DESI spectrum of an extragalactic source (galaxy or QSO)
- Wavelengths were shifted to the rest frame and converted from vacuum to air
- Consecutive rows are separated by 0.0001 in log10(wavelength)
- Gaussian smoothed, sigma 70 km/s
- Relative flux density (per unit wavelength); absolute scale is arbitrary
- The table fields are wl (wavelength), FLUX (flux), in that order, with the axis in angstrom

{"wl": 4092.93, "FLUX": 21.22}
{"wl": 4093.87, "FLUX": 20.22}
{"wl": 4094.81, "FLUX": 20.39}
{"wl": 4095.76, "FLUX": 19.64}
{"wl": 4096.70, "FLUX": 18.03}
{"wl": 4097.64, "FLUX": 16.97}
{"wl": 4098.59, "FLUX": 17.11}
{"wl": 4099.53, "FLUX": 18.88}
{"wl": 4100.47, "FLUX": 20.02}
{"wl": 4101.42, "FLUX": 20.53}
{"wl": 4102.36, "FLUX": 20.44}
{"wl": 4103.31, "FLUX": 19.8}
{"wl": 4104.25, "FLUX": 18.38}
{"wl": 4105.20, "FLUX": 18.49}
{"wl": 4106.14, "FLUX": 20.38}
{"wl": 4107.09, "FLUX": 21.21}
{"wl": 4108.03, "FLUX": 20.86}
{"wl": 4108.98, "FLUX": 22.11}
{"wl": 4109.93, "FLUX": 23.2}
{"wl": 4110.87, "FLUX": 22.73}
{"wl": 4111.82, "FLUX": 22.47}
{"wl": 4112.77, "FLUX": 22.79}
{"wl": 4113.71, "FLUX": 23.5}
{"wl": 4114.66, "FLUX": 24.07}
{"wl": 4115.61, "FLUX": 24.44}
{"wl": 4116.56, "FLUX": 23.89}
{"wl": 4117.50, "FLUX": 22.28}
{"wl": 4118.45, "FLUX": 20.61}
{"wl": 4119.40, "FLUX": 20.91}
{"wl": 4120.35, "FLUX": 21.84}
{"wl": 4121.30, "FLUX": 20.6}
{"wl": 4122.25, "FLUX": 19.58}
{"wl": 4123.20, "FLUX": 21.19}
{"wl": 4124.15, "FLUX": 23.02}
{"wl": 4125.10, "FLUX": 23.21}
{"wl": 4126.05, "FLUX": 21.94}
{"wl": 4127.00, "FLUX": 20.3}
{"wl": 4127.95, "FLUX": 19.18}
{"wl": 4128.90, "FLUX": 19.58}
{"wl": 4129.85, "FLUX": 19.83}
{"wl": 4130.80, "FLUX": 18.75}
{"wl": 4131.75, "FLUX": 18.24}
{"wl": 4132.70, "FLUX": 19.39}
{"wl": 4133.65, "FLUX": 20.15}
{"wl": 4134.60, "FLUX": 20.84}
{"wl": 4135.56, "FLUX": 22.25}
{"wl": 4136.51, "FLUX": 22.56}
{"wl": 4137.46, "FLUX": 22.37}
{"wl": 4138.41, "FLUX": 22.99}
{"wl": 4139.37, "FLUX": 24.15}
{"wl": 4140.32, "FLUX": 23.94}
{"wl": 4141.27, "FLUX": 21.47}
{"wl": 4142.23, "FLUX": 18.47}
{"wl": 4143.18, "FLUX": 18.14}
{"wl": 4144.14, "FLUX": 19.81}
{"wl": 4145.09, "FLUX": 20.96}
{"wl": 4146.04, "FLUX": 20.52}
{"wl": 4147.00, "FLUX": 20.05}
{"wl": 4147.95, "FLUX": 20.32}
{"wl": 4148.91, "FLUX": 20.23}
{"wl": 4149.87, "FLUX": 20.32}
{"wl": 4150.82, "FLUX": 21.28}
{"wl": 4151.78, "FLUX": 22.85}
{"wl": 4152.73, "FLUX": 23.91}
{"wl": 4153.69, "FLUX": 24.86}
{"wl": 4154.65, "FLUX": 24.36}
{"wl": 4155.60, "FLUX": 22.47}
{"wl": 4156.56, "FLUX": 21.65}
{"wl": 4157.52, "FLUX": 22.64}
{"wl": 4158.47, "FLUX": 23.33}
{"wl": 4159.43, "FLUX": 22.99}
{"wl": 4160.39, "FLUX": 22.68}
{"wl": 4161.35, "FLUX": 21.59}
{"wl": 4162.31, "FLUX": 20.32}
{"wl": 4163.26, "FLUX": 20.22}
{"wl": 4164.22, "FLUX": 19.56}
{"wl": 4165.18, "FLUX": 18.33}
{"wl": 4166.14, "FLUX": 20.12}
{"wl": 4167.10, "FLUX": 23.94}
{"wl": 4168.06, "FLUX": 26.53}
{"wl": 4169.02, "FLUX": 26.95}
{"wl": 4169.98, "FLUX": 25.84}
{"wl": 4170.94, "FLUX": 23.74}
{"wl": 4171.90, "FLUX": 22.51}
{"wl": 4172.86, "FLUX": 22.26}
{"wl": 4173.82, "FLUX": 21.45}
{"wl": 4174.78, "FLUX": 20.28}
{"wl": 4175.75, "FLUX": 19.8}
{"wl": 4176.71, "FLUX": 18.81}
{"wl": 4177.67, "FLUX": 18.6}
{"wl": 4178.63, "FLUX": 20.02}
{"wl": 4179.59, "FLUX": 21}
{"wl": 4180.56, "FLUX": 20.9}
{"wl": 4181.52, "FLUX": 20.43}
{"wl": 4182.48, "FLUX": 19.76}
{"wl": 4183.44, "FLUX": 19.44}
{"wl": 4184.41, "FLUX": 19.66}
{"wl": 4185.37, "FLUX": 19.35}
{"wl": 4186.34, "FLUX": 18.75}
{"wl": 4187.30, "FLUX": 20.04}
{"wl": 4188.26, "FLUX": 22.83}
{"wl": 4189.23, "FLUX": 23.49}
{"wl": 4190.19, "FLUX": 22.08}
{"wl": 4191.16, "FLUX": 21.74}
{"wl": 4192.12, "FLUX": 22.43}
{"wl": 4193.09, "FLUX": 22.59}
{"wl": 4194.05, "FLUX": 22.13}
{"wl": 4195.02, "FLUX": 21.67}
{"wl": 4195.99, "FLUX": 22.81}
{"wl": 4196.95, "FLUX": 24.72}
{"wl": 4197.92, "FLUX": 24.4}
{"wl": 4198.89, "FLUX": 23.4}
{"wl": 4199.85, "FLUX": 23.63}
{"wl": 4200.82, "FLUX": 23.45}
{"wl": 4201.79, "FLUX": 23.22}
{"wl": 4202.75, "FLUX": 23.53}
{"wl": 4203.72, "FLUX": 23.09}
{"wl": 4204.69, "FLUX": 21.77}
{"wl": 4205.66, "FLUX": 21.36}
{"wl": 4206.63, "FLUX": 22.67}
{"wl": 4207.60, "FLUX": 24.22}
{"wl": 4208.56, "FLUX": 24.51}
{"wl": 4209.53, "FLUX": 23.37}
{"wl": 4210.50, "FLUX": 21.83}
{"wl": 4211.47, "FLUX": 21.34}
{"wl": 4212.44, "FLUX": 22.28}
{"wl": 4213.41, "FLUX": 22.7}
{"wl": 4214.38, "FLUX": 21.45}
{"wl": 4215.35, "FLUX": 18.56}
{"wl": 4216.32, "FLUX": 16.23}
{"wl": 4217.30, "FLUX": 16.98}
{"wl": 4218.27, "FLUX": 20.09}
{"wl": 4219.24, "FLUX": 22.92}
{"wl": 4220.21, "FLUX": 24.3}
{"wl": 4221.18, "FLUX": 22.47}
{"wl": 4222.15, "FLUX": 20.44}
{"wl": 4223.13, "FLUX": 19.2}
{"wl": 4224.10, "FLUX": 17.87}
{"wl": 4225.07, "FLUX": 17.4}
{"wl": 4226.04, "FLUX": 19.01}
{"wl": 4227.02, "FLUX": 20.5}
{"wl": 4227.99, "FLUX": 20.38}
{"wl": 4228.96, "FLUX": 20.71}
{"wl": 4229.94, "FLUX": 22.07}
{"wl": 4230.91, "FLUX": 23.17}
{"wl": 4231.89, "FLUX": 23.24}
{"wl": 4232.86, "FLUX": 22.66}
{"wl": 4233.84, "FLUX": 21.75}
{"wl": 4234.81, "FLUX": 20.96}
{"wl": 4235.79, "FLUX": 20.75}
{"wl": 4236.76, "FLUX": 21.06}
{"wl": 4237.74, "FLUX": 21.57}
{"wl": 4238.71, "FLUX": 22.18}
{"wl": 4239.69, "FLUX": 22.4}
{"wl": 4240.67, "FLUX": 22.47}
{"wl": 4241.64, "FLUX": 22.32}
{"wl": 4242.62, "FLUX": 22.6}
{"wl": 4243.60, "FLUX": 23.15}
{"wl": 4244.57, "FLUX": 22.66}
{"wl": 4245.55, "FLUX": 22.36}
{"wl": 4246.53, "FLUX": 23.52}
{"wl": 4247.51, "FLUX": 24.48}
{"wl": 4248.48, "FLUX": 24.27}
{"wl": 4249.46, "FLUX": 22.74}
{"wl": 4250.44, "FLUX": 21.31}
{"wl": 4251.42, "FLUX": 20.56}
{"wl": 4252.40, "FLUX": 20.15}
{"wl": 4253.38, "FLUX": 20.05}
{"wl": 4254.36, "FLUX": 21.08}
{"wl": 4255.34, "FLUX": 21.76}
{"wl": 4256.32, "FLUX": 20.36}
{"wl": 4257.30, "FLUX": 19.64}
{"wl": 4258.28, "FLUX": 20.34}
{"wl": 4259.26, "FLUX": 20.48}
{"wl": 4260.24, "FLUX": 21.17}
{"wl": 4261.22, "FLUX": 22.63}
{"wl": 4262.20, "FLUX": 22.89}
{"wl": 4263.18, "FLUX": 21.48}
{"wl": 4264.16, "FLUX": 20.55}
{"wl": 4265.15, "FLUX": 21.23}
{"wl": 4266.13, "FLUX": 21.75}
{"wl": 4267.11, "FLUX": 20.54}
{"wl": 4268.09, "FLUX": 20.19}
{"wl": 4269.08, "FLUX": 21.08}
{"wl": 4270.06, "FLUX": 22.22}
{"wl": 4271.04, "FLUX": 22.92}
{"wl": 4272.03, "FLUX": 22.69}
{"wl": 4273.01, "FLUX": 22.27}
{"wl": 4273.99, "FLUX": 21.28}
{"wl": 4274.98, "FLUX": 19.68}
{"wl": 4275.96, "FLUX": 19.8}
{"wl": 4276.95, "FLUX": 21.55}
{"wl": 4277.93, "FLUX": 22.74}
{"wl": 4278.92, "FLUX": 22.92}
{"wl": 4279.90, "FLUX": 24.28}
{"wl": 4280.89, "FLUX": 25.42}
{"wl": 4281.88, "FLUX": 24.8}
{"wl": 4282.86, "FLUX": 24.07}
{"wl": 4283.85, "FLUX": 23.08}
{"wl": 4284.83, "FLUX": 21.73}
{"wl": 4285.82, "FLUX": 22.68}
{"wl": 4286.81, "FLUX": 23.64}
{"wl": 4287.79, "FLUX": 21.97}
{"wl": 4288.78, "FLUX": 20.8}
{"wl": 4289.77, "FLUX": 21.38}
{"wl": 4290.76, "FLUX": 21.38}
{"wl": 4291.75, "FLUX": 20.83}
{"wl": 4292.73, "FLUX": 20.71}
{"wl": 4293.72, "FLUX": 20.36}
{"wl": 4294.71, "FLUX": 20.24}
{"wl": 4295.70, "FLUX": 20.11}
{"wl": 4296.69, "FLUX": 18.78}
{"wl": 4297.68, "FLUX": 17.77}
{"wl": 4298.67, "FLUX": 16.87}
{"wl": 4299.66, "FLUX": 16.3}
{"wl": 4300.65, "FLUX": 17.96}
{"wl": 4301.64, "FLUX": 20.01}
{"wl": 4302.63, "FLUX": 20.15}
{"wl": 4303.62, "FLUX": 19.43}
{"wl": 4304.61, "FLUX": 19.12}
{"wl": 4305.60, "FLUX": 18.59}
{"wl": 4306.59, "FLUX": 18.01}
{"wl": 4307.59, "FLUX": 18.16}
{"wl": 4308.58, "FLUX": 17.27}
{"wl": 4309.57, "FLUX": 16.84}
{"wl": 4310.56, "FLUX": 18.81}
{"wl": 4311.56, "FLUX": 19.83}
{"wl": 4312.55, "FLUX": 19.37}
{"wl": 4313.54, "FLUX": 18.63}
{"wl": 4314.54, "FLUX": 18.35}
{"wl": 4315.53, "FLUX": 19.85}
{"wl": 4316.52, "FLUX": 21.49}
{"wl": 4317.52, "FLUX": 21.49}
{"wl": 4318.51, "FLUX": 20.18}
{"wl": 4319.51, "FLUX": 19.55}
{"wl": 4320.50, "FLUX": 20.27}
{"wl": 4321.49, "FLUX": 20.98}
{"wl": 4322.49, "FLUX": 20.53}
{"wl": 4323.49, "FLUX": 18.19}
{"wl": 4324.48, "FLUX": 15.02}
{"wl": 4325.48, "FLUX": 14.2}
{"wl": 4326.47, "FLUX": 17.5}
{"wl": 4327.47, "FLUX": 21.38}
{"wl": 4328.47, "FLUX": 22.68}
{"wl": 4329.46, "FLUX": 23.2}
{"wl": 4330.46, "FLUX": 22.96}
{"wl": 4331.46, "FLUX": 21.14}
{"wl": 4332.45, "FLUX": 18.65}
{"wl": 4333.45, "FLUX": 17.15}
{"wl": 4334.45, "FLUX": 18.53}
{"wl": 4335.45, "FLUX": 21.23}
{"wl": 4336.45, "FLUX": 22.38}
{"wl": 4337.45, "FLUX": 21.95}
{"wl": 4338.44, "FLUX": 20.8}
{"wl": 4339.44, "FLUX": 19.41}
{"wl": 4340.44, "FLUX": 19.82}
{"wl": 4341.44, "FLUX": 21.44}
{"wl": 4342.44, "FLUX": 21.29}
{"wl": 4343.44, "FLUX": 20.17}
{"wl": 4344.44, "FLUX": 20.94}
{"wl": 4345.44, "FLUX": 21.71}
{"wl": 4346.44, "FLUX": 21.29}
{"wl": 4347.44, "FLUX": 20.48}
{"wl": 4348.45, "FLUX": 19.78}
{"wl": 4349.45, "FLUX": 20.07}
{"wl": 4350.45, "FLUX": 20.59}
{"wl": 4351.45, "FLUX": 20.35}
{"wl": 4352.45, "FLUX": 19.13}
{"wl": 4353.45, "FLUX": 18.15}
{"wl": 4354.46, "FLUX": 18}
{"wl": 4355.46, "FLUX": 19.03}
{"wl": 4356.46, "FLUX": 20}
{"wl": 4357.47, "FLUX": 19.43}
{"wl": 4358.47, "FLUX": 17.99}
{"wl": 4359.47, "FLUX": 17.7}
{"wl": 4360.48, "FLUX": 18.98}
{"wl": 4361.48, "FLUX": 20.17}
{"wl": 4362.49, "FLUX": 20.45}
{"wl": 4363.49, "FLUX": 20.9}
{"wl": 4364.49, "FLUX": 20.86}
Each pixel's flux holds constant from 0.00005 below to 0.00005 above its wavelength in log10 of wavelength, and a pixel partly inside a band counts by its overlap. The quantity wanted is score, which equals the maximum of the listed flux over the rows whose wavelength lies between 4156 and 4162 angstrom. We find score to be 23.33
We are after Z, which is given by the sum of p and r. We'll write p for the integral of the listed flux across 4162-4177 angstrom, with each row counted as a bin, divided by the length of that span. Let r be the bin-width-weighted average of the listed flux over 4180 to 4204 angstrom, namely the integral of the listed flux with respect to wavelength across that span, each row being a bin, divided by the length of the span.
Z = 43.9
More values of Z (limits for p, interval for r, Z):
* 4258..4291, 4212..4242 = 43.0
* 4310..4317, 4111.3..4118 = 42.8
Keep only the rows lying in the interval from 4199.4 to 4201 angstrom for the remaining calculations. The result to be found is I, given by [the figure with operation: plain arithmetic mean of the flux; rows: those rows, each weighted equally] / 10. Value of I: 2.4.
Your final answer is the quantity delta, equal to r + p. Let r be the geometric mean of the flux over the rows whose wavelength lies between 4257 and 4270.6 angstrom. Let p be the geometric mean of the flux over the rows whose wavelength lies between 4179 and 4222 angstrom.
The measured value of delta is 42.9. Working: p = 21.7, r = 21.1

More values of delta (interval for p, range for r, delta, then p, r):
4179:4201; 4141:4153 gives 42.3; 21.7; 20.6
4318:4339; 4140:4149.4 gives 40.1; 19.8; 20.3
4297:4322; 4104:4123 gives 40.6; 19.0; 21.6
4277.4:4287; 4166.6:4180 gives 45.6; 23.5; 22.1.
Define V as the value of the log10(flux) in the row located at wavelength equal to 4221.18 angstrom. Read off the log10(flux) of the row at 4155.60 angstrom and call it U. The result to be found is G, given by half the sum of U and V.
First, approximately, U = 1.35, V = 1.35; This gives 1.35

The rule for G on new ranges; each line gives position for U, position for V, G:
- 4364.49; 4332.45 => 1.29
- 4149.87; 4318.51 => 1.31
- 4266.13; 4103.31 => 1.32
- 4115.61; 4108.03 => 1.35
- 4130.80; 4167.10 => 1.33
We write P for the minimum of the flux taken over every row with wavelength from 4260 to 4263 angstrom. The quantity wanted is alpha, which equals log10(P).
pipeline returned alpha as 1.33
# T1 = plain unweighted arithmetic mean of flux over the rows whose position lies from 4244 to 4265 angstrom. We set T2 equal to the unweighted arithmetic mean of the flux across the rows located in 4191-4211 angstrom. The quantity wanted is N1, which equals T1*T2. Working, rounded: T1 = 21.6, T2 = 23.0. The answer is 497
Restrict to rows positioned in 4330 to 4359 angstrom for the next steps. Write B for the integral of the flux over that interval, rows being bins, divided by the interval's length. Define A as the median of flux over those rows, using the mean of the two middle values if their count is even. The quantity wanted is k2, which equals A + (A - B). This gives 20.2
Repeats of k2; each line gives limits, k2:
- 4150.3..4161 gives 22.7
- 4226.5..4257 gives 22.3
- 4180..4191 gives 19.4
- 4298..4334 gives 19.3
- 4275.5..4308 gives 20.6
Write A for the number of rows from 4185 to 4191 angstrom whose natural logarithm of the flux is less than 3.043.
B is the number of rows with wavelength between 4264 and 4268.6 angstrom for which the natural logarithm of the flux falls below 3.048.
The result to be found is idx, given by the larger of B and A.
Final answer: 3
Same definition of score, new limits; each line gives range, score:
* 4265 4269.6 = 21.75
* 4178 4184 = 21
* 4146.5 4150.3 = 20.32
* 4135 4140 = 24.15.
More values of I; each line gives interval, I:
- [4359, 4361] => 1.8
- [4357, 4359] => 1.9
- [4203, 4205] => 2.2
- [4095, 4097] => 1.9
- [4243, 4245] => 2.3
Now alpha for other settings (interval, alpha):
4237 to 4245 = 1.33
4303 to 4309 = 1.24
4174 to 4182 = 1.27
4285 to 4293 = 1.32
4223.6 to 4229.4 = 1.24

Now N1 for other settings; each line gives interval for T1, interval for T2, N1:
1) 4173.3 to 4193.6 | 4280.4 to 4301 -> 433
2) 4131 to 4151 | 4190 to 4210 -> 480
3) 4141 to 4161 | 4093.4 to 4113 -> 437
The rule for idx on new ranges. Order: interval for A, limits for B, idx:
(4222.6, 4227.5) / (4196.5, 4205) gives 5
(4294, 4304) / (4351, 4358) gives 10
